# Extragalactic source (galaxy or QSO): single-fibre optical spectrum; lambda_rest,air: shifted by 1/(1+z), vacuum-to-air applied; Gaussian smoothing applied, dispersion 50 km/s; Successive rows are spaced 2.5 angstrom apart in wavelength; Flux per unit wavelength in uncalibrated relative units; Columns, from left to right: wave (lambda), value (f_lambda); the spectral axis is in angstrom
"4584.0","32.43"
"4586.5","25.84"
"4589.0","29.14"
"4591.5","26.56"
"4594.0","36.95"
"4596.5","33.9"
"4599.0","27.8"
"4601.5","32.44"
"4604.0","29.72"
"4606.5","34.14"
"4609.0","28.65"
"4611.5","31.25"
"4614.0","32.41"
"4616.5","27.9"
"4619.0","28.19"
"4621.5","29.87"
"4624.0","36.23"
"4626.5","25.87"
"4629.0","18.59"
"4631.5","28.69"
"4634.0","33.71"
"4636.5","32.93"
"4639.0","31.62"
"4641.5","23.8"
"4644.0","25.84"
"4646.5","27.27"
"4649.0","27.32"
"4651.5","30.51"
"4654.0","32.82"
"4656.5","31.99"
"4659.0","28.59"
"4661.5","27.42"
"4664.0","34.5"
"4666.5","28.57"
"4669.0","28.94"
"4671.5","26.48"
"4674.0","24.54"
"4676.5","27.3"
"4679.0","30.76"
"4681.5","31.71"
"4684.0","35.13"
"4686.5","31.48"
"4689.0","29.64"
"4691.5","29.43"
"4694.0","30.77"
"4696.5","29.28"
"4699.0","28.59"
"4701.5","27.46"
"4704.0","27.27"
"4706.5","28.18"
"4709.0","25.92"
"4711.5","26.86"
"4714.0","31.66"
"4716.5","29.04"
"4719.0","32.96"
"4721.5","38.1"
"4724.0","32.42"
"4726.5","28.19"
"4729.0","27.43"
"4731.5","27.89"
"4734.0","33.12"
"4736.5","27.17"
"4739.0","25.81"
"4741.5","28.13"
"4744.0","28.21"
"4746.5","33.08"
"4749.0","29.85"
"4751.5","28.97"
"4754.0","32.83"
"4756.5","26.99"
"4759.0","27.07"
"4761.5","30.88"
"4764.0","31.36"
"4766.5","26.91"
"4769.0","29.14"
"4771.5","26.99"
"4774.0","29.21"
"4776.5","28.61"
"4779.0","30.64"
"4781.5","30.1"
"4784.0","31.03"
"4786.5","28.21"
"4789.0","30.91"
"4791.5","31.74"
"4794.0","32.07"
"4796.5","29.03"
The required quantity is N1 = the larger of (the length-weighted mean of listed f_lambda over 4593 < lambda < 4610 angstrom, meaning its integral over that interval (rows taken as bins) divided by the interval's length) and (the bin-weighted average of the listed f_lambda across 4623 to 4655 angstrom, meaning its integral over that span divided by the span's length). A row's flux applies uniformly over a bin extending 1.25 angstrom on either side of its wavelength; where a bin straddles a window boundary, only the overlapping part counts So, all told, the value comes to 31.9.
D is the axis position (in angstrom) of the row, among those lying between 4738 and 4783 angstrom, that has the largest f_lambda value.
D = 4746.5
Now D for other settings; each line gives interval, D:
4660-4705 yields 4684.0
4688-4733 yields 4721.5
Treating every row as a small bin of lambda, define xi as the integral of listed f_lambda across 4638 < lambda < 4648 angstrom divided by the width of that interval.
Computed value 27.0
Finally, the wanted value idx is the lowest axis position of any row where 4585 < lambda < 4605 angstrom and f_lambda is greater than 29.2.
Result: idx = 4594.0 angstrom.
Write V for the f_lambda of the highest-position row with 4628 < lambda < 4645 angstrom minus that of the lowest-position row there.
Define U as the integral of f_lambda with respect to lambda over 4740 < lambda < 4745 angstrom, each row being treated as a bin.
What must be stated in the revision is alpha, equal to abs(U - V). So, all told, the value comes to 133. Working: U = 140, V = 7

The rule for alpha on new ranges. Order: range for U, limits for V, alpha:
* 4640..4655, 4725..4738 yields 420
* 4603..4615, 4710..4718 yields 373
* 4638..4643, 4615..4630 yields 146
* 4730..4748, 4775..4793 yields 520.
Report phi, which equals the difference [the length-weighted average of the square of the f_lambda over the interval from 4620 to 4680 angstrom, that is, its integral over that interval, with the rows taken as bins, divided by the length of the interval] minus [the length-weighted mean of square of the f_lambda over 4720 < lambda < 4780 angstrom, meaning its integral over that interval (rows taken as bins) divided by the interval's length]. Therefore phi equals -30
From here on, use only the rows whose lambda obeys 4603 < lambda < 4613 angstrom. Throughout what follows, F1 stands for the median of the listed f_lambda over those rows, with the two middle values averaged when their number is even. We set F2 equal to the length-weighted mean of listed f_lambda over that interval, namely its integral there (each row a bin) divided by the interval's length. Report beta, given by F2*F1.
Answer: 945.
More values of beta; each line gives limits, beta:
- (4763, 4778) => 828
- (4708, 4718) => 798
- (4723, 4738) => 820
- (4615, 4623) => 818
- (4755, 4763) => 773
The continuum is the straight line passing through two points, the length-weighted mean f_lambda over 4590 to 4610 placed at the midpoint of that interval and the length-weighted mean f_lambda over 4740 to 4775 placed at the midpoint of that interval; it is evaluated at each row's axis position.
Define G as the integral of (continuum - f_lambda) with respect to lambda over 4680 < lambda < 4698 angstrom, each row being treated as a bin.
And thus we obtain -16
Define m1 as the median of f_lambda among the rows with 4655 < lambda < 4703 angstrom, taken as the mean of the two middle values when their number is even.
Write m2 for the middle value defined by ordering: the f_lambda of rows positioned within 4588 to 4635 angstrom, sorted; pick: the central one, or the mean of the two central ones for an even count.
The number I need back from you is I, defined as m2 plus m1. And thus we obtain 59.0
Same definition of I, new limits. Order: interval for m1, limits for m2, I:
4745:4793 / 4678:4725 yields 59.5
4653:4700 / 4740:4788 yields 58.6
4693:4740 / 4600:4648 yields 57.9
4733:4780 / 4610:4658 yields 58.8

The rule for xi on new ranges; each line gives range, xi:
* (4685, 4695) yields 30.4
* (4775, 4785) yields 30.0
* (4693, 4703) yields 28.9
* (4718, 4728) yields 32.8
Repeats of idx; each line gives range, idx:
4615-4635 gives 4621.5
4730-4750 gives 4734.0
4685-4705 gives 4686.5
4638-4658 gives 4639.0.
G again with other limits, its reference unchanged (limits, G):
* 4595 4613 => 0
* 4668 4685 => 19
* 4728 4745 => 21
